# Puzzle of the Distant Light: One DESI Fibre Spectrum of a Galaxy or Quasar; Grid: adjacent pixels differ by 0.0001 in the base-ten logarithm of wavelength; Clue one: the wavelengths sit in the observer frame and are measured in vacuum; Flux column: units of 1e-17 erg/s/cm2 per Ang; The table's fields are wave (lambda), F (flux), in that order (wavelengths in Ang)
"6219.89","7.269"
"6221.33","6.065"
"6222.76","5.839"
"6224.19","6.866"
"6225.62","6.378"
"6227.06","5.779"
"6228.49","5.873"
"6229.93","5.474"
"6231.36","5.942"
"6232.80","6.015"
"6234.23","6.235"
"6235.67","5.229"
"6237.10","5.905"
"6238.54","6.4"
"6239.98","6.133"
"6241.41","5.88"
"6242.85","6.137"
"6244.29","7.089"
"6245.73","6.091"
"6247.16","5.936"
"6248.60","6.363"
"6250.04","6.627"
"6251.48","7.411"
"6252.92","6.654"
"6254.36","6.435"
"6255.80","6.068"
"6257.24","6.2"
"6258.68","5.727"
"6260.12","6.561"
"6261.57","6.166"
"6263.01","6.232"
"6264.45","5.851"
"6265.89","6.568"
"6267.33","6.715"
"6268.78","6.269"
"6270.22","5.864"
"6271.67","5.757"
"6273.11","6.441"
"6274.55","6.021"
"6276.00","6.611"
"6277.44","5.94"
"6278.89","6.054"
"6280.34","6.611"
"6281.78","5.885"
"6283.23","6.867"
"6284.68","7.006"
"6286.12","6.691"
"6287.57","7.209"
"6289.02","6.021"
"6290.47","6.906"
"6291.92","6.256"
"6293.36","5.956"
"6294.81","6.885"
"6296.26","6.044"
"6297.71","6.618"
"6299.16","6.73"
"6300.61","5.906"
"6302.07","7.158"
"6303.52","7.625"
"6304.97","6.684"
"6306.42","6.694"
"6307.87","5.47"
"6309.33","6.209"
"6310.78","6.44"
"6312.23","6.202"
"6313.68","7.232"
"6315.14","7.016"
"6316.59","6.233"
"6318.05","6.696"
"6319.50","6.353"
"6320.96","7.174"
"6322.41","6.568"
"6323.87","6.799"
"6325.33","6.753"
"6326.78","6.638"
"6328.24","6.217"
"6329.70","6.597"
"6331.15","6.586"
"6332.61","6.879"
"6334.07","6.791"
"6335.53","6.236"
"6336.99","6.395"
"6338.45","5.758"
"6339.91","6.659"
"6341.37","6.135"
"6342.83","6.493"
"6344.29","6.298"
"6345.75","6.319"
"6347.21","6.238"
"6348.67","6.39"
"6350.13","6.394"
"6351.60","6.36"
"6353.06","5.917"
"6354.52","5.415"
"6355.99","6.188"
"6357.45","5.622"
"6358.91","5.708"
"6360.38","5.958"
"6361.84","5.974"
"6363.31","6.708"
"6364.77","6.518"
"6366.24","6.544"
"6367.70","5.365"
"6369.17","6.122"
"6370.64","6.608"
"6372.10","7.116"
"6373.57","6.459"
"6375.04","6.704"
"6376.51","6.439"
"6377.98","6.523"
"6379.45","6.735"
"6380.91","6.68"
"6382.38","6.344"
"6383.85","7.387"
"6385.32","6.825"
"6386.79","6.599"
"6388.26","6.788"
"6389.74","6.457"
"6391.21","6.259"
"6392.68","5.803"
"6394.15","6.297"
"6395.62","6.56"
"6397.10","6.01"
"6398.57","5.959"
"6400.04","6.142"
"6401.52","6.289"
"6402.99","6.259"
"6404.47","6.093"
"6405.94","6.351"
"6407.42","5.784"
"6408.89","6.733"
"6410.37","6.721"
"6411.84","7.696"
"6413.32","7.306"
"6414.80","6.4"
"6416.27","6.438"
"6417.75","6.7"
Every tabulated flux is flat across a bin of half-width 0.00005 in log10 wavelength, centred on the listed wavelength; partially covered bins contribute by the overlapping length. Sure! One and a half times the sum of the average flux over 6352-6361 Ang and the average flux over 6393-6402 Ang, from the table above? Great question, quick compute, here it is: 18.0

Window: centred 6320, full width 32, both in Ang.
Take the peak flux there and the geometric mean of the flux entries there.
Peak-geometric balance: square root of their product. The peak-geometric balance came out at 6.89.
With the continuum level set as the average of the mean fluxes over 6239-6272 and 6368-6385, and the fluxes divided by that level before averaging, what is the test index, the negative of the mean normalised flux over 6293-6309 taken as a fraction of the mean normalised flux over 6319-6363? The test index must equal -1.03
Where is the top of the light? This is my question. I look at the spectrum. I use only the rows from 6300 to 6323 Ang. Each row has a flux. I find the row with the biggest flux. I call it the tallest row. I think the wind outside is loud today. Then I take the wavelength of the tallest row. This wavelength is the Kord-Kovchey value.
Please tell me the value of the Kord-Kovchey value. 6303.52 Ang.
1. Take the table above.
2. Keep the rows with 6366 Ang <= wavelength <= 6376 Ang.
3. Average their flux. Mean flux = 6.4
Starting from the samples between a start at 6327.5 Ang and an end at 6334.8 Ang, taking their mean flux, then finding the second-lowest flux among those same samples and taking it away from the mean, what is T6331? 0.03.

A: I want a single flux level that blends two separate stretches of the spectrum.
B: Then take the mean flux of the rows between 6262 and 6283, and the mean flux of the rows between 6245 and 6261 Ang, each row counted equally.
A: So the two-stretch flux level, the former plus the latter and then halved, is 6.29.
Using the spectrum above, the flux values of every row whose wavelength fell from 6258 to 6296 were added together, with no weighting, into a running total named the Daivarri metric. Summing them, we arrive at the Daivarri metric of 165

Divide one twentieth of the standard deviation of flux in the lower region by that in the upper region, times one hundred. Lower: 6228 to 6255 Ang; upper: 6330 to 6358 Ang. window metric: 6.8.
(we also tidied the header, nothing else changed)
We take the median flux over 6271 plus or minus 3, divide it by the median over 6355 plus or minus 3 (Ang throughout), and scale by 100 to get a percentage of 105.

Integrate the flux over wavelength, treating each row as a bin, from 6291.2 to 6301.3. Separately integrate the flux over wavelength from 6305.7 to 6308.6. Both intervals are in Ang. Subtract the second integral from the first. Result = 47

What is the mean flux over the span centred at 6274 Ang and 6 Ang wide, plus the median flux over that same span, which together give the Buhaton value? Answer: 12.44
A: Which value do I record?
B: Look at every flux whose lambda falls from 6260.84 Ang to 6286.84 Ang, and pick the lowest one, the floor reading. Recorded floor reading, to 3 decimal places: 5.757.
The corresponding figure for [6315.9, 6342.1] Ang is 5.758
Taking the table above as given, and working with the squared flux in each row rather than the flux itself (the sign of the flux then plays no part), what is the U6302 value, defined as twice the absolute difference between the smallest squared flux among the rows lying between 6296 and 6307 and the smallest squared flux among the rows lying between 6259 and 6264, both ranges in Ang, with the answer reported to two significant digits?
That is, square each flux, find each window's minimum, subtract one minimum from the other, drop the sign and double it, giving 6.3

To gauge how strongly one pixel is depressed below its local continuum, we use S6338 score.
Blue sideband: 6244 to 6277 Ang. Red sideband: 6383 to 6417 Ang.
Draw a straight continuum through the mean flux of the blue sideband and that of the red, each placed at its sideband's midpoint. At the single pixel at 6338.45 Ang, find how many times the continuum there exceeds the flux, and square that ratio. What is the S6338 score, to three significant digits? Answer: 1.24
